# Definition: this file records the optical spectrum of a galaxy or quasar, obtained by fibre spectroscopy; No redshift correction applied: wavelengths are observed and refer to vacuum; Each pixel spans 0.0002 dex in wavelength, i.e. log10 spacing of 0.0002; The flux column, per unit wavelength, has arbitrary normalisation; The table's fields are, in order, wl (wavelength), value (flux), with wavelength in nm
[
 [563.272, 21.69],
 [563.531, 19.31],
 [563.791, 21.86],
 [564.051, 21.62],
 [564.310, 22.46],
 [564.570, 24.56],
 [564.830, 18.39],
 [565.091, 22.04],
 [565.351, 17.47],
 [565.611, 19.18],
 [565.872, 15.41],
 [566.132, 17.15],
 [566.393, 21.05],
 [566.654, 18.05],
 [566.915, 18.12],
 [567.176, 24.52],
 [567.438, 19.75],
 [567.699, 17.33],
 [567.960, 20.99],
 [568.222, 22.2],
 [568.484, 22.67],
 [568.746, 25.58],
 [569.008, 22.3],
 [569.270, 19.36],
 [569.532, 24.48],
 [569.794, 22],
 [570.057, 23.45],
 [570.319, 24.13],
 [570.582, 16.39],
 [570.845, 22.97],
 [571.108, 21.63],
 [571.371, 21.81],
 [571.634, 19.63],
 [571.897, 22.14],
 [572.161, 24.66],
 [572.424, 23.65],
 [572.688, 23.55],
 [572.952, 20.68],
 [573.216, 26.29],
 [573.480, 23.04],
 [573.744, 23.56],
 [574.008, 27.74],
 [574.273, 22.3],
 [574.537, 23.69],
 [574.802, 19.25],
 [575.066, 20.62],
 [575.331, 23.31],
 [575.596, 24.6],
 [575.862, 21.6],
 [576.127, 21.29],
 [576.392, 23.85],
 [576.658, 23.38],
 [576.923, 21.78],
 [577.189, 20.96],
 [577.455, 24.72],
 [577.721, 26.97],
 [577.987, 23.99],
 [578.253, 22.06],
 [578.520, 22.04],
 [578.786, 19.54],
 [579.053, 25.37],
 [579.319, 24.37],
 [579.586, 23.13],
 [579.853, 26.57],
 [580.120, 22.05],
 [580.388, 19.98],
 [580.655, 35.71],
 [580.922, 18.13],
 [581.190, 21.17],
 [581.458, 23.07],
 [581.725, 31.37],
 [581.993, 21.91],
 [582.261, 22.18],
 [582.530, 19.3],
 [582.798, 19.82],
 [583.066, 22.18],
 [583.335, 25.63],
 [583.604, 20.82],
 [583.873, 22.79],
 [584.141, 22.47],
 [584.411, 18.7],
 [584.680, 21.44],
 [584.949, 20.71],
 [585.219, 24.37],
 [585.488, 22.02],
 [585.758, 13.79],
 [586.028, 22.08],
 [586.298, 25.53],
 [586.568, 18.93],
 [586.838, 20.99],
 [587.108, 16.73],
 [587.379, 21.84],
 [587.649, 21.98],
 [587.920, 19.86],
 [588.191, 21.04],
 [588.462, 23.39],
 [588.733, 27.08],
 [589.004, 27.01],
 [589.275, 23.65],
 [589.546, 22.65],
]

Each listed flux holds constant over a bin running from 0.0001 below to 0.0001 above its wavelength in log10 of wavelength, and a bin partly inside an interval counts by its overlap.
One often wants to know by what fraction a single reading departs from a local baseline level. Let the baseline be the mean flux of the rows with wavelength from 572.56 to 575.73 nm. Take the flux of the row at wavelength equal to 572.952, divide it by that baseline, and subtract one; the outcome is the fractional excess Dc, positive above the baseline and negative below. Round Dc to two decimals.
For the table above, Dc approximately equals -0.11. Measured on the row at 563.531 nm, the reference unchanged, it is -0.17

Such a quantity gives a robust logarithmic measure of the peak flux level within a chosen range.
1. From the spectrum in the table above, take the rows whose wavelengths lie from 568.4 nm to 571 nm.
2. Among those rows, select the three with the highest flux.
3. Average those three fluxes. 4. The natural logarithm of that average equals 3.21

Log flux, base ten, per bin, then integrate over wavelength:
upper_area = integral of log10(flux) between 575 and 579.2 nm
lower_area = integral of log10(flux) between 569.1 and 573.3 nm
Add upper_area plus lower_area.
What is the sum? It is 11.4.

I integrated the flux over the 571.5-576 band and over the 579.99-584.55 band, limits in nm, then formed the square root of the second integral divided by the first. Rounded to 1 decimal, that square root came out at 1.0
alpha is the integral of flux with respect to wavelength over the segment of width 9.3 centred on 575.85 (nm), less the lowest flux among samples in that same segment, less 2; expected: 192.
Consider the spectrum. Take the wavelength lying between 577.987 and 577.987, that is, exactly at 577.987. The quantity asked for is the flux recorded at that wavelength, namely 23.99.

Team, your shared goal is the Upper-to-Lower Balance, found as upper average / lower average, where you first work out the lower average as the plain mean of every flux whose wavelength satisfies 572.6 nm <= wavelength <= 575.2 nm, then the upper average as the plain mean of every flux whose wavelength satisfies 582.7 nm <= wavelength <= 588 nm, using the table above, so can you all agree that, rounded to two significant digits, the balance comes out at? 0.92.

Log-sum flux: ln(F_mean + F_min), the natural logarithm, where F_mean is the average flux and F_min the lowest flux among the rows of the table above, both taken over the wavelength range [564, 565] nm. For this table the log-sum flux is 3.69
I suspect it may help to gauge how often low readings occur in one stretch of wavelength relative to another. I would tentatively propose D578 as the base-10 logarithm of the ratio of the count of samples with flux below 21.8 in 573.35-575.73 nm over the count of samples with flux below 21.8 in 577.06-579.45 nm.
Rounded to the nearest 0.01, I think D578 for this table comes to 0.00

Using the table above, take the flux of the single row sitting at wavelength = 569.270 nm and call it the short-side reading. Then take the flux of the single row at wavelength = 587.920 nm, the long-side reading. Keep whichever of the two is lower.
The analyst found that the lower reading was 19.4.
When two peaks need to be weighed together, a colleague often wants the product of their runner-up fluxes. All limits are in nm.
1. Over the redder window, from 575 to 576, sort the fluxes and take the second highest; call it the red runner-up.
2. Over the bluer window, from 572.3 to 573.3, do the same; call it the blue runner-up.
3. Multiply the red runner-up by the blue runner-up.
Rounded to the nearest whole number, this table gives 551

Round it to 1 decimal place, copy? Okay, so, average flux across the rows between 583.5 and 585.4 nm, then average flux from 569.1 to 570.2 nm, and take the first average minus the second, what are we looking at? -0.7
